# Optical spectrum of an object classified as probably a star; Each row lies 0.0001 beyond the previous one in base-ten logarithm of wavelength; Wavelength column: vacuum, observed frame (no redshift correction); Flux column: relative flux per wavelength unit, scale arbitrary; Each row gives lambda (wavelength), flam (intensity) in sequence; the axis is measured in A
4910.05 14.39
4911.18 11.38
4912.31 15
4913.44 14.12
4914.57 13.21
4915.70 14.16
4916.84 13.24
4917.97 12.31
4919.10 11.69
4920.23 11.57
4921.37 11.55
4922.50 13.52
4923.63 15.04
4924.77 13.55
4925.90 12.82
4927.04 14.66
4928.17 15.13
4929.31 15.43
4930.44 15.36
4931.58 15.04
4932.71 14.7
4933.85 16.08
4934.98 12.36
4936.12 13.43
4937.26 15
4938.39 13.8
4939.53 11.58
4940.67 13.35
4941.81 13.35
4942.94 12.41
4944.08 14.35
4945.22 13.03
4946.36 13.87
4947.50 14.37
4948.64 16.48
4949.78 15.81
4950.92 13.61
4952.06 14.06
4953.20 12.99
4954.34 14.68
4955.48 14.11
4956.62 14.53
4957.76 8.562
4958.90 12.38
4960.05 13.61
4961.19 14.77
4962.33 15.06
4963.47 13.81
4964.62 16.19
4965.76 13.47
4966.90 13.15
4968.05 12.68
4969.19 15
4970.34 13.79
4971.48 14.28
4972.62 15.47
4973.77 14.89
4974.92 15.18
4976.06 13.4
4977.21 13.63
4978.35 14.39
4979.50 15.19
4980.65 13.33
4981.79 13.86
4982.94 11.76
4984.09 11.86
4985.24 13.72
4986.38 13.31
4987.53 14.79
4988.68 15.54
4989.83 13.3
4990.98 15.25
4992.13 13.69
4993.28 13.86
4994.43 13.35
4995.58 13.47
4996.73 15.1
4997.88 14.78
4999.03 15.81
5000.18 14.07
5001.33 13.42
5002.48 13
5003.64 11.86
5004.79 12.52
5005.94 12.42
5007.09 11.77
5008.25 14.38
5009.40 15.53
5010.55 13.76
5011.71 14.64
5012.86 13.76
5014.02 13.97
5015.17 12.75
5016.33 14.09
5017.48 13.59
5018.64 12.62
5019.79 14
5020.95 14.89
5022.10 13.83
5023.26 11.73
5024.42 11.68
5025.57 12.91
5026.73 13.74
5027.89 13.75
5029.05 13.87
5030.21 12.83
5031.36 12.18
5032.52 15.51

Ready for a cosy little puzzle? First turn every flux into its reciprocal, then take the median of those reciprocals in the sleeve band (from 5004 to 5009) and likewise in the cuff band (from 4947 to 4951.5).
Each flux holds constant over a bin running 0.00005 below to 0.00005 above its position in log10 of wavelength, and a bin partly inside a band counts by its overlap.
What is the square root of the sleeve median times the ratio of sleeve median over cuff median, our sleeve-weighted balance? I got 0.311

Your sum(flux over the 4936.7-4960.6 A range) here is 286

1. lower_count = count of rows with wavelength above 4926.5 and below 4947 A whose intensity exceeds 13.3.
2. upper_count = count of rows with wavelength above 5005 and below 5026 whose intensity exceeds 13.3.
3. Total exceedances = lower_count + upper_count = 25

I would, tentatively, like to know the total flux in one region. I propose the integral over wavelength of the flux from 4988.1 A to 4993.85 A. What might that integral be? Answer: 82.3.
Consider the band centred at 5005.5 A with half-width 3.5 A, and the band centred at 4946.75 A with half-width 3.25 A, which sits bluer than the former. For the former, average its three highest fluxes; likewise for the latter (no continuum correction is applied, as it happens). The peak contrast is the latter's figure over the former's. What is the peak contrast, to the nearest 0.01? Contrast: 1.17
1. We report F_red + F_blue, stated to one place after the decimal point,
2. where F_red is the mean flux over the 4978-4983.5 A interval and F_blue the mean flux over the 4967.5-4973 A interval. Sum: 27.9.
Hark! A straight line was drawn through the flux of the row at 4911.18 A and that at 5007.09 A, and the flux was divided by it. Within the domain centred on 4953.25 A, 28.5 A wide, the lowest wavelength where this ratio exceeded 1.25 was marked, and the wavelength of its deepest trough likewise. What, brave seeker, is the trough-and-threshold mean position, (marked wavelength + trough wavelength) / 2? 4953.2 A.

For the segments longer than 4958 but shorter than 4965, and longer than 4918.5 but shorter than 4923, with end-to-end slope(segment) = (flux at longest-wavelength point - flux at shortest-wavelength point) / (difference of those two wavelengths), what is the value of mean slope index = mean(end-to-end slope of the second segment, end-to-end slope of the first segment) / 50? 0.012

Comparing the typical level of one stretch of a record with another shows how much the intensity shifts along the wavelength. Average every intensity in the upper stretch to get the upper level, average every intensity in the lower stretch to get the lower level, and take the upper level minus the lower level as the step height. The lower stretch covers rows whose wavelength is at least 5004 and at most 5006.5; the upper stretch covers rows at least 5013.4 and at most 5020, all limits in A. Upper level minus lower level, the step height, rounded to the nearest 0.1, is 1.0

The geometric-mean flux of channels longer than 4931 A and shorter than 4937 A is 14.3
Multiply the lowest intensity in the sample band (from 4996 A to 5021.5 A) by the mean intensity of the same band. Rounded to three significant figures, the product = 162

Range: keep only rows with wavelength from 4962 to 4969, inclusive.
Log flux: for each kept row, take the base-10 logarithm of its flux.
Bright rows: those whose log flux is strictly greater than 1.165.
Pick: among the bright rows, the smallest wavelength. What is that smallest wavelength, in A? 4962.33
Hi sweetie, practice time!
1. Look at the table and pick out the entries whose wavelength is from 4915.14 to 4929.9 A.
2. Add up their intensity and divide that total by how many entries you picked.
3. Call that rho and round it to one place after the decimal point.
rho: 13.4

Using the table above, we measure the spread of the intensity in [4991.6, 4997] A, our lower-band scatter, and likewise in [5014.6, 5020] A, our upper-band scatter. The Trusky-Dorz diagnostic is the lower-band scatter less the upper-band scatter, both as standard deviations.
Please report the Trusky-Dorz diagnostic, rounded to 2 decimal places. 0.01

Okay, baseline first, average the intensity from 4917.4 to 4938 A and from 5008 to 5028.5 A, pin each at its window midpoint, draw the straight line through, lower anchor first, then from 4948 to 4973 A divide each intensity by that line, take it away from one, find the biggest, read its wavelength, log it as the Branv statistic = 4957.76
